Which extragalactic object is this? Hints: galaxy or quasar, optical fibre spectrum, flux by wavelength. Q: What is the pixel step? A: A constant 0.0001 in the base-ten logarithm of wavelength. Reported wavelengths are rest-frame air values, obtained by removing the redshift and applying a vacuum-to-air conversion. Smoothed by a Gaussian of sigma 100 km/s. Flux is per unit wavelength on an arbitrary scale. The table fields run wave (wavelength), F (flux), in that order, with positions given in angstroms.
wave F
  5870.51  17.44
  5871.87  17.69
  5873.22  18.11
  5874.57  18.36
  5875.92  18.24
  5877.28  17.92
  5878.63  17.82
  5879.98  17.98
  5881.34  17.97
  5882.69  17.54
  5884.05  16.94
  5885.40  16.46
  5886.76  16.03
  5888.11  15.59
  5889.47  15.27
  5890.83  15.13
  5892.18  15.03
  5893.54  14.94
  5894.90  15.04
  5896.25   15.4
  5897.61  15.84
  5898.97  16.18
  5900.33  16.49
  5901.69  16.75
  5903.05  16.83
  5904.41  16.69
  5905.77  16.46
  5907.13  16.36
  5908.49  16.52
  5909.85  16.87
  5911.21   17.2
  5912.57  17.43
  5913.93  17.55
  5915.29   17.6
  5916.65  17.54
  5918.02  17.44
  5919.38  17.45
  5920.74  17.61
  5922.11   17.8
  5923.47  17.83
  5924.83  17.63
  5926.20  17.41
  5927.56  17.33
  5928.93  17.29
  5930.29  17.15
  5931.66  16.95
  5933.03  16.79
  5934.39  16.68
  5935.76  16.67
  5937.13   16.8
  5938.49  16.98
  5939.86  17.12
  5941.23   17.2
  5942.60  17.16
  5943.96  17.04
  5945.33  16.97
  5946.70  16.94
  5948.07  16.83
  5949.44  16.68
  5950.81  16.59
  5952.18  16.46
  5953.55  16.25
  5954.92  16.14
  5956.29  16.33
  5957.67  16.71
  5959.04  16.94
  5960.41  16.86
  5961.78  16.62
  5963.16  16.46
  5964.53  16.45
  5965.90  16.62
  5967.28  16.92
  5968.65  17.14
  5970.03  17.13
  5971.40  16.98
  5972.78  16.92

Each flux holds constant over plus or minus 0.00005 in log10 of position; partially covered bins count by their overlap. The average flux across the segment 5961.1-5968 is 16.6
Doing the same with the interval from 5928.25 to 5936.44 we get 16.9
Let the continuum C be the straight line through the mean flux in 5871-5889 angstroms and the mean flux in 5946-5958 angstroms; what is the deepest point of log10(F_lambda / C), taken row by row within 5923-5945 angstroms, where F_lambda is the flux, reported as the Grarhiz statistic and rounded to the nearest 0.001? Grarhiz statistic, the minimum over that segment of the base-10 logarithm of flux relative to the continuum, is -0.002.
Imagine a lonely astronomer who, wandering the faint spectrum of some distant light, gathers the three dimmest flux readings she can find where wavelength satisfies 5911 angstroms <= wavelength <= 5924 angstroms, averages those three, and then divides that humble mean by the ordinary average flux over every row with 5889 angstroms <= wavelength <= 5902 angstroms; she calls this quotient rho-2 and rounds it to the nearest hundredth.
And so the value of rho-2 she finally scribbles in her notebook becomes 1.11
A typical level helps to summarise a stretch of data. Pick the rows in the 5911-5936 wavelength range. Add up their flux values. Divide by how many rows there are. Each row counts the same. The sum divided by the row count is 17.3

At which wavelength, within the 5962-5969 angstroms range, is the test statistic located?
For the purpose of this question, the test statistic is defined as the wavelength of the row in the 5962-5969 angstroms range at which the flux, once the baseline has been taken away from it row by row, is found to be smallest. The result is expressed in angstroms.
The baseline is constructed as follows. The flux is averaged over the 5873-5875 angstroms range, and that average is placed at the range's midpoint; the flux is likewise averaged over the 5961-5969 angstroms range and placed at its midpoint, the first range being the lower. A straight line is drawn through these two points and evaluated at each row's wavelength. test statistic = 5963.16 angstroms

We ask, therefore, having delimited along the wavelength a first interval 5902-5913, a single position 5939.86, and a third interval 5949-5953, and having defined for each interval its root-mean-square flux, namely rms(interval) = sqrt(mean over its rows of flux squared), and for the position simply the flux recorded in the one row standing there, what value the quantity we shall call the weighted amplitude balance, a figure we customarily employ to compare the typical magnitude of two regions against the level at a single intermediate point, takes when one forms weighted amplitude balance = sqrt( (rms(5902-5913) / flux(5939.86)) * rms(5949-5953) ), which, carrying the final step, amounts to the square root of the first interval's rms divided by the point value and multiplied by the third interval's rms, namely 4.03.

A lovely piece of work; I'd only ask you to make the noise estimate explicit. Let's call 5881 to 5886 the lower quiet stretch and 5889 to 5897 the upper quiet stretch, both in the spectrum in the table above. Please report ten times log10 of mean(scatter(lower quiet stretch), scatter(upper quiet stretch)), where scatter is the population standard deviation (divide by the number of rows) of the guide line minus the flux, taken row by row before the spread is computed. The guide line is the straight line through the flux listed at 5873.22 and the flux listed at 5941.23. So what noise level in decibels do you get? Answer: -4.5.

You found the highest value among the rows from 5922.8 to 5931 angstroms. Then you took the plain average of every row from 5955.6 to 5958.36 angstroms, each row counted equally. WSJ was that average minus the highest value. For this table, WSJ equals -1.3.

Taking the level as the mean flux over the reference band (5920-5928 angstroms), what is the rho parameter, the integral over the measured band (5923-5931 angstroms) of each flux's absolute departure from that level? 2.0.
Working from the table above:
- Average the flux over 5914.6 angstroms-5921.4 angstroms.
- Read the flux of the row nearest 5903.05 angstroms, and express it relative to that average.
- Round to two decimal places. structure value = 0.96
